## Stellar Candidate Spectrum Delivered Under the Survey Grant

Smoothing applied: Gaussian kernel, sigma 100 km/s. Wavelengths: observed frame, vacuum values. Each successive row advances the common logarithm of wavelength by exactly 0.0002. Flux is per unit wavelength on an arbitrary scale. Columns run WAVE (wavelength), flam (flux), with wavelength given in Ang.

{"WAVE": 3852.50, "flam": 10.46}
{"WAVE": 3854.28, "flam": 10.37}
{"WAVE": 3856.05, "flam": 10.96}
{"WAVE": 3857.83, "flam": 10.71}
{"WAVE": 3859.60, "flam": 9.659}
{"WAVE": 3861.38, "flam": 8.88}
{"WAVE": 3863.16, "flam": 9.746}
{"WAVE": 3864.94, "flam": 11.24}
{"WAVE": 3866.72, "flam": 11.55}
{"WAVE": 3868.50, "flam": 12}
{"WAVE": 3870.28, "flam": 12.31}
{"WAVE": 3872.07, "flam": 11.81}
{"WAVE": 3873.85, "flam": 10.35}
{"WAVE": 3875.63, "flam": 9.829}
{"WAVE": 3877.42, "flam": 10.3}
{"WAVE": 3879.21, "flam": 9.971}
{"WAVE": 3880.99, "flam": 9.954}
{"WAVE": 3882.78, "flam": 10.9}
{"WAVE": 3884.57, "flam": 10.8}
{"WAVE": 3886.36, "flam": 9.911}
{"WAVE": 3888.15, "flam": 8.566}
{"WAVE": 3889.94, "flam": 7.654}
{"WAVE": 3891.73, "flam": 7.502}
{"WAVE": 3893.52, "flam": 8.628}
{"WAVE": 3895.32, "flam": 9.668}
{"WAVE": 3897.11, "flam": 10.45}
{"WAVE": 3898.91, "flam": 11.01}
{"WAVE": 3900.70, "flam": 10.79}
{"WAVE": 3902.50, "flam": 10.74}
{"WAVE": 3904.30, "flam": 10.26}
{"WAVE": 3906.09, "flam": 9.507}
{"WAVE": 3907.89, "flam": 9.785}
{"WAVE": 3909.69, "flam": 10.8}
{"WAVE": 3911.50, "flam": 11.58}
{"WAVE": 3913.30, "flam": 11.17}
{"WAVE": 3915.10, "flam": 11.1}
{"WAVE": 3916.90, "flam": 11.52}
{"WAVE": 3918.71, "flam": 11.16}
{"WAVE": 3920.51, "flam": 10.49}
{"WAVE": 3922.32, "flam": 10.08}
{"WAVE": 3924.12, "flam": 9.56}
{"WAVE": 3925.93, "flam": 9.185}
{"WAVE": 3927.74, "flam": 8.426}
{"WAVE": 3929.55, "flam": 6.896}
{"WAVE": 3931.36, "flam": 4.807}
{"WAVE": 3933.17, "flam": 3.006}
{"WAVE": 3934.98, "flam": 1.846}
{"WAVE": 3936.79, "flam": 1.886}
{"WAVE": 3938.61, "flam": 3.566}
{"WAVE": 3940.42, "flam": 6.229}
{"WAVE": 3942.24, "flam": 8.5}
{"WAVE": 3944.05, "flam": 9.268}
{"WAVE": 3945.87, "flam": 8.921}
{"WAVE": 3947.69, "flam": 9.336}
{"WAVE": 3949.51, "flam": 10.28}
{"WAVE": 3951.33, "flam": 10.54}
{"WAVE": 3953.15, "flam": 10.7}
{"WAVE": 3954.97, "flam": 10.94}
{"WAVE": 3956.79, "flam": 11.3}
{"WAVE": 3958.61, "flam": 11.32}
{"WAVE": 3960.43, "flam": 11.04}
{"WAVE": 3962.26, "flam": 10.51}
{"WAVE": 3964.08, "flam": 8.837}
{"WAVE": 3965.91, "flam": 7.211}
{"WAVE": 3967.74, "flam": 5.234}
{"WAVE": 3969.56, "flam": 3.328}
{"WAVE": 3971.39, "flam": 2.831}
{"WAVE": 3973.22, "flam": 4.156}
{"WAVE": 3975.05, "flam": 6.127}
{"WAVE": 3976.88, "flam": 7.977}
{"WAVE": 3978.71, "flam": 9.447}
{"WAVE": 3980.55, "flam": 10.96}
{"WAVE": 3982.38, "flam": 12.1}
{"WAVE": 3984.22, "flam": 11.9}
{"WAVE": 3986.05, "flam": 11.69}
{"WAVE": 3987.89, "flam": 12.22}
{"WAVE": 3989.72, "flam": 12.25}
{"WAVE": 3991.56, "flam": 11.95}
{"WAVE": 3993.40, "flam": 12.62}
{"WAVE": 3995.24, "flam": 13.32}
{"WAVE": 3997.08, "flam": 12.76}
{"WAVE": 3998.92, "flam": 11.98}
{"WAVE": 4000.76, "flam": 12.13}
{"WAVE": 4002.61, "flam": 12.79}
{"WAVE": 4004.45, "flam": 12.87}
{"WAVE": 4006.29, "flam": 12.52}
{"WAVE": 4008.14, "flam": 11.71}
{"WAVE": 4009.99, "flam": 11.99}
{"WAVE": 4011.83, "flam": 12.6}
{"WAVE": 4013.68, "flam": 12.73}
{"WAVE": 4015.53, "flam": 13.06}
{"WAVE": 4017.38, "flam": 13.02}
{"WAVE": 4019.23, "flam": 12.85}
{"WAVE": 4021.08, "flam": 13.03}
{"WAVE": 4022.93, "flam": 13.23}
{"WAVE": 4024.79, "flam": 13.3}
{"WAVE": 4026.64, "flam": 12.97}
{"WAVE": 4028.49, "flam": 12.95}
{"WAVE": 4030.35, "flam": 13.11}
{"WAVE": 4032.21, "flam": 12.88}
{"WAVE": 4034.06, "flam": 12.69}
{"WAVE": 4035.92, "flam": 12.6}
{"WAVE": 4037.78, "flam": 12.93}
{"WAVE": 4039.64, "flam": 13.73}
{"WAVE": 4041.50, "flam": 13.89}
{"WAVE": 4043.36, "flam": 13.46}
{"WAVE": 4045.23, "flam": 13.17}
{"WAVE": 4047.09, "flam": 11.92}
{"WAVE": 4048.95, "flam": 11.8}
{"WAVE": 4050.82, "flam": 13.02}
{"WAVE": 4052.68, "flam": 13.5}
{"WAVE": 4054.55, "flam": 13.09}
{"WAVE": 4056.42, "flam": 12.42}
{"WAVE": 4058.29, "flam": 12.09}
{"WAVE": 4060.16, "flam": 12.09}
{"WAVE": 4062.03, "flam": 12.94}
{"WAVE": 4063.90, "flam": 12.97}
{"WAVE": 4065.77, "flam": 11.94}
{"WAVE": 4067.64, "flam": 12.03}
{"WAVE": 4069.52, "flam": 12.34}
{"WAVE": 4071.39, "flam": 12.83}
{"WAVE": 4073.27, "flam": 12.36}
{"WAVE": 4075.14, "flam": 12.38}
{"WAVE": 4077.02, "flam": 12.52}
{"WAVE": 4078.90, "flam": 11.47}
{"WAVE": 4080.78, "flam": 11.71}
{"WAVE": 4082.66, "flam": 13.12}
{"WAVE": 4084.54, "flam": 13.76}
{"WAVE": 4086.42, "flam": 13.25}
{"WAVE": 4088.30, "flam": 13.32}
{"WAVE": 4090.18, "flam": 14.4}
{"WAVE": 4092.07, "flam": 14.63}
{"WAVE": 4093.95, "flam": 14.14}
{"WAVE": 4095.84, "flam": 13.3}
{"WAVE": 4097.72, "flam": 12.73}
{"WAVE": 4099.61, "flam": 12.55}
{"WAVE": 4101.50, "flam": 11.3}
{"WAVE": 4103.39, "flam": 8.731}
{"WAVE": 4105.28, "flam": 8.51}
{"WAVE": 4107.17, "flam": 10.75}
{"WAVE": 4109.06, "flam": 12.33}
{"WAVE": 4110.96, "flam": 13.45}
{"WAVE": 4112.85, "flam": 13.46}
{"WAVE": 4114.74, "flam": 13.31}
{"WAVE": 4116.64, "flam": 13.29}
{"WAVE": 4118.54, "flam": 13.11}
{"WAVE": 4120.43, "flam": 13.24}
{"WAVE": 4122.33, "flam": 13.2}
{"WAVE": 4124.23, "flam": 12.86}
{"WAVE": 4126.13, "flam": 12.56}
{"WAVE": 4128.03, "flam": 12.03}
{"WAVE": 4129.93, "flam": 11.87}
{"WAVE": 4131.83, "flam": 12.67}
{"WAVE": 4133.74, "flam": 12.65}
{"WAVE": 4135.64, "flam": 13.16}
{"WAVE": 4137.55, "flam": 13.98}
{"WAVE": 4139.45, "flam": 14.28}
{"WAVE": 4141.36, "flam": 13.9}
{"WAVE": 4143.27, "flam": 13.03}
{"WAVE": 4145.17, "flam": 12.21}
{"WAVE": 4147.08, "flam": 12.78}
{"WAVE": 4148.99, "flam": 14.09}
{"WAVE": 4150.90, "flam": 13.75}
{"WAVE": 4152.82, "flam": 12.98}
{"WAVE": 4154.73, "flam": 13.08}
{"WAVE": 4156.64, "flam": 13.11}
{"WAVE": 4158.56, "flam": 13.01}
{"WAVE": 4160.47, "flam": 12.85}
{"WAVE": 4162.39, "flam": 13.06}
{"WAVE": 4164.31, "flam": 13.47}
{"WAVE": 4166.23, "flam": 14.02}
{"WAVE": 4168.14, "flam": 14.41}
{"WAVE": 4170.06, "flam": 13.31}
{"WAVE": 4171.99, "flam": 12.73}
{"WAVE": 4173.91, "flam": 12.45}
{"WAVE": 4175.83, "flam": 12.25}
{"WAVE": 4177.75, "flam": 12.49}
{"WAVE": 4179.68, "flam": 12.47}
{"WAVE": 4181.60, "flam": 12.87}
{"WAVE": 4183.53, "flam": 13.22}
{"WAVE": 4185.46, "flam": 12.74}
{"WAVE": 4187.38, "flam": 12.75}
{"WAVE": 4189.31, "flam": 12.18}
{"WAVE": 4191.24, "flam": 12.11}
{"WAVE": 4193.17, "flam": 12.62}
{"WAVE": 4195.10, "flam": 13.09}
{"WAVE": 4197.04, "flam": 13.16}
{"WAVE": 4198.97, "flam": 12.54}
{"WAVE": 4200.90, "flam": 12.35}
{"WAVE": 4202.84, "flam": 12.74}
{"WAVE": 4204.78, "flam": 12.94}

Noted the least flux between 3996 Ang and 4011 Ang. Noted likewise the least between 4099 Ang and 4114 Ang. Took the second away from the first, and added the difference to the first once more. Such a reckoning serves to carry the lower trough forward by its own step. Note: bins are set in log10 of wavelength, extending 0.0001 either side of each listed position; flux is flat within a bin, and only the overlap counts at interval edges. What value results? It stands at 15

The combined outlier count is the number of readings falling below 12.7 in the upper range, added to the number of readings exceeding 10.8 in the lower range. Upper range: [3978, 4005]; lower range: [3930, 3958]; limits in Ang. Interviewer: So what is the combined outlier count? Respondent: 13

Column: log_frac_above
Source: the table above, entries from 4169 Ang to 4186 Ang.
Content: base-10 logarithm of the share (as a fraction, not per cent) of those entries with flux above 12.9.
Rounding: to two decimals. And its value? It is -0.65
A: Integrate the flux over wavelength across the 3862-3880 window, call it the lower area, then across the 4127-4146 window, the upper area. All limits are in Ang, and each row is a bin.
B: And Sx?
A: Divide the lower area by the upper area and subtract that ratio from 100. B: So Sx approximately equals 99.21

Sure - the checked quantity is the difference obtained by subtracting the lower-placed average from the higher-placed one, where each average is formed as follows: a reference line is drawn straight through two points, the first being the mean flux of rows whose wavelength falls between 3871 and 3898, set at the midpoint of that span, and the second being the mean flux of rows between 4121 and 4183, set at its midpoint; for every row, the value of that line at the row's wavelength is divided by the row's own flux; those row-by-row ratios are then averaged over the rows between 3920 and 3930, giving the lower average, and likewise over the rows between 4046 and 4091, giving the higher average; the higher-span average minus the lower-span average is -0.19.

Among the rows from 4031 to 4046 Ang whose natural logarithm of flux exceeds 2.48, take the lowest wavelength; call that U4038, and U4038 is 4032.21 Ang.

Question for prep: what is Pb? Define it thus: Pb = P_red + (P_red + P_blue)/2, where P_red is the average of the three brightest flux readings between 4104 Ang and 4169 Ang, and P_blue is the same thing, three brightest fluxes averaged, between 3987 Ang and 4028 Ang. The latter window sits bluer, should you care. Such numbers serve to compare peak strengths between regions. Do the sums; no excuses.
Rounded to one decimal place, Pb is 28.0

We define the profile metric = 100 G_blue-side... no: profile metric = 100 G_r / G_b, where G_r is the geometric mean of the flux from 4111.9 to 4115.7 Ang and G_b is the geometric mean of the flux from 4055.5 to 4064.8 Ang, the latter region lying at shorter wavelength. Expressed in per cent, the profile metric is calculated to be 107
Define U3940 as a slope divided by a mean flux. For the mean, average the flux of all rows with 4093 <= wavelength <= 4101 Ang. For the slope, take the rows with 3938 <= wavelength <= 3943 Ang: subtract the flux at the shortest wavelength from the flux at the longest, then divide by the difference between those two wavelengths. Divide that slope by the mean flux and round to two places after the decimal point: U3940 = 0.10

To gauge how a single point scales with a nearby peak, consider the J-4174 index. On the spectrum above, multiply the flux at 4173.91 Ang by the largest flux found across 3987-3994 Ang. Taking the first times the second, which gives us 157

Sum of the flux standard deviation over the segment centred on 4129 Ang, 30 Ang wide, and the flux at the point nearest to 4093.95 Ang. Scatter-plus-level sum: 14.8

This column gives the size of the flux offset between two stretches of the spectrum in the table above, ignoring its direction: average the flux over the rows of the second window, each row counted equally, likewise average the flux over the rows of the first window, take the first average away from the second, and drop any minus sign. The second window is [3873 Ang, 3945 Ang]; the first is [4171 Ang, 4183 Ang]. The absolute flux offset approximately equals 3.6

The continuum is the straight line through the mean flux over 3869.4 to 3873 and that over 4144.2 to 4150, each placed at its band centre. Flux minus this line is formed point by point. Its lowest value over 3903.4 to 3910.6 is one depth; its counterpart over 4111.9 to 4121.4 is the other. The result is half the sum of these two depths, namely -1.2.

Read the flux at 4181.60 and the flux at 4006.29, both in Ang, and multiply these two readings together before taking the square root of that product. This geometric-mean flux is 12.7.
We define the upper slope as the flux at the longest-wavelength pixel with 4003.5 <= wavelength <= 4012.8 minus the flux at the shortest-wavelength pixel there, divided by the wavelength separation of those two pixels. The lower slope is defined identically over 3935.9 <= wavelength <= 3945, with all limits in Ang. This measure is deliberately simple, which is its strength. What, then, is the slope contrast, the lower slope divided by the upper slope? -28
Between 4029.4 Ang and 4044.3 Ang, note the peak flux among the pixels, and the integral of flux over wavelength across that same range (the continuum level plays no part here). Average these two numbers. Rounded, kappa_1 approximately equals 105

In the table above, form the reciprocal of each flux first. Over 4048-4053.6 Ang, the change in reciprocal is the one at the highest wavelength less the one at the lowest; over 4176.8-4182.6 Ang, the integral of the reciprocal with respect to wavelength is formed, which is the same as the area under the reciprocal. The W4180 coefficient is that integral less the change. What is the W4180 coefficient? 0.47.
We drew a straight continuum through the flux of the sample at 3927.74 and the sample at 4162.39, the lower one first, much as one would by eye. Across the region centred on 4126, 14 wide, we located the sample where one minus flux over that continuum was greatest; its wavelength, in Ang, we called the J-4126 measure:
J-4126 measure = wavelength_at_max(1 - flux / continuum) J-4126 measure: 4129.93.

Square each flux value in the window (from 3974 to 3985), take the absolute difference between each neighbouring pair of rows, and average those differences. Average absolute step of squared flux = 22.7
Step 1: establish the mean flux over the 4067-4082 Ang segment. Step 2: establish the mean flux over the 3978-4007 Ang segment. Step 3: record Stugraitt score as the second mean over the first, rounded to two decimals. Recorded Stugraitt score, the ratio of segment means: 0.99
